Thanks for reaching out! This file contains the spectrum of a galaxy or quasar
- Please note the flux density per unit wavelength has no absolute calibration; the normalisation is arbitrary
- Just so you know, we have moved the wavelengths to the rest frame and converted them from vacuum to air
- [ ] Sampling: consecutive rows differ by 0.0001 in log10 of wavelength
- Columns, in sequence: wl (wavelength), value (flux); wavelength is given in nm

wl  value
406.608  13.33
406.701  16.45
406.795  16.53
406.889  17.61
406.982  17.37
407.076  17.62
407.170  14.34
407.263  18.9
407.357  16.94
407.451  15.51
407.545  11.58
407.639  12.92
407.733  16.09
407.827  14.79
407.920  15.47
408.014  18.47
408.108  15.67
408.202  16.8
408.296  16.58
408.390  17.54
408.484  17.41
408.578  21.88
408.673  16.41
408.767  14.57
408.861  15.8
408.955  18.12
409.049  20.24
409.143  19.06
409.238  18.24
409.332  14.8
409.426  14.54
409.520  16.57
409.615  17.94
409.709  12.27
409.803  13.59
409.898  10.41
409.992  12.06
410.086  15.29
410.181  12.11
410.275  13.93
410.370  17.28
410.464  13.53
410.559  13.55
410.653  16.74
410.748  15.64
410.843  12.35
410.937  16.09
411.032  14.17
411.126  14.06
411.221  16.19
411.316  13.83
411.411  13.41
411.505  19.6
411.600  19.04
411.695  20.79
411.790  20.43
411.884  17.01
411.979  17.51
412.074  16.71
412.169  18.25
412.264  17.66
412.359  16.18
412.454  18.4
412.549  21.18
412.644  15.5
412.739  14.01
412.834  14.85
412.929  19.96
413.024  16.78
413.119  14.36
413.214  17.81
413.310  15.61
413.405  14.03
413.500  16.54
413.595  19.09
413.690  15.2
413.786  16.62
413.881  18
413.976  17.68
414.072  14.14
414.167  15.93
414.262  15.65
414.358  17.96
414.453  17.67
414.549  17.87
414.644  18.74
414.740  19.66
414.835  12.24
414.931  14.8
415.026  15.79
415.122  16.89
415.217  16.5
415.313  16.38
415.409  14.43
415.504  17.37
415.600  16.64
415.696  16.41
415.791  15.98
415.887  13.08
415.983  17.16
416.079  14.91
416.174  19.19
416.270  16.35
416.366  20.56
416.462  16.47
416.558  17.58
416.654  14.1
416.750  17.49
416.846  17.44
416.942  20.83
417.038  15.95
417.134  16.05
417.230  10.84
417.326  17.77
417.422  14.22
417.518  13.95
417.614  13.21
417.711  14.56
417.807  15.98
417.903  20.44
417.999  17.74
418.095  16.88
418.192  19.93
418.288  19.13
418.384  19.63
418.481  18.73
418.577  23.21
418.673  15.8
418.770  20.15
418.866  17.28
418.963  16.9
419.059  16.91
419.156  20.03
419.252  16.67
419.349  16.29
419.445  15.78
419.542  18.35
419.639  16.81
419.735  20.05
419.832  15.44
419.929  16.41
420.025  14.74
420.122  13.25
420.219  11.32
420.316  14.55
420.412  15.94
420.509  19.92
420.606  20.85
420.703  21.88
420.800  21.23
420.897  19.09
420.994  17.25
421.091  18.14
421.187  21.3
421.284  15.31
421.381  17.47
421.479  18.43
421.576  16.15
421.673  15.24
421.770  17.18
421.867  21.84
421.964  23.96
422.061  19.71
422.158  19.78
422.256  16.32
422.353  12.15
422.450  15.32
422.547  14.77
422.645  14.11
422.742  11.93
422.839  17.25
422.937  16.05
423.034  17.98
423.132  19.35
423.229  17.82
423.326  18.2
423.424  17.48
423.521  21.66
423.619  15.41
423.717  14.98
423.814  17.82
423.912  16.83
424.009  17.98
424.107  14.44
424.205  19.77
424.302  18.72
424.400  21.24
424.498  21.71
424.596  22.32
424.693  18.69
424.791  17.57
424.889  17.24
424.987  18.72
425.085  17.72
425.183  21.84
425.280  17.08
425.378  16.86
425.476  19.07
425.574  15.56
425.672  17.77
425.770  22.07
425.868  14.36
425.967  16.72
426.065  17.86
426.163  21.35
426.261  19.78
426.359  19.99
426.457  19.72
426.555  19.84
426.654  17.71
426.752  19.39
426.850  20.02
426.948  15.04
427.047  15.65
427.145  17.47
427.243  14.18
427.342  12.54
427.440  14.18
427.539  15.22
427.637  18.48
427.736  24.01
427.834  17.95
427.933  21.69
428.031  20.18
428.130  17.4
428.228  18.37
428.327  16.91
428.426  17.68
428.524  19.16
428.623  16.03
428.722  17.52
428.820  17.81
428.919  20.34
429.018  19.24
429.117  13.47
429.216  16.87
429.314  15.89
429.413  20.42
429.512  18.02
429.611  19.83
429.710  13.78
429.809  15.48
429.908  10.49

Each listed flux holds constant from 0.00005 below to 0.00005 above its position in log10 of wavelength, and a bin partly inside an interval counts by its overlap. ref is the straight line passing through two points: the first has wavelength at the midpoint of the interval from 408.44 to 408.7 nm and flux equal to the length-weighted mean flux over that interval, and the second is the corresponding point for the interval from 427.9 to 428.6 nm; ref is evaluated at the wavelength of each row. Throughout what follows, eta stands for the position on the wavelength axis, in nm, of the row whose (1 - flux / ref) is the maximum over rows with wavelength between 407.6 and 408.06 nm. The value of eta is 407.639 nm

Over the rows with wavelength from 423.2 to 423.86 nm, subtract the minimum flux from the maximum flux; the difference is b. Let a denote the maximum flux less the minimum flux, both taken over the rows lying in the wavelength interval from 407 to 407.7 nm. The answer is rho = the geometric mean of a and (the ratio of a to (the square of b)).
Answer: 1.10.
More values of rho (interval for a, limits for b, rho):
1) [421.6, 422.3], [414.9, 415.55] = 2.97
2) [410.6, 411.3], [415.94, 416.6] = 0.78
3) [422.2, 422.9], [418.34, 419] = 0.72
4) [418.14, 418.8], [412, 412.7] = 1.30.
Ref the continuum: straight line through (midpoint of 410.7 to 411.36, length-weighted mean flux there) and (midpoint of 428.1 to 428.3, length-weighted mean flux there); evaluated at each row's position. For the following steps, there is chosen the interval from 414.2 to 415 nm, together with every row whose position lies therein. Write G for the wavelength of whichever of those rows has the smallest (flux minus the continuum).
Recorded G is 414.835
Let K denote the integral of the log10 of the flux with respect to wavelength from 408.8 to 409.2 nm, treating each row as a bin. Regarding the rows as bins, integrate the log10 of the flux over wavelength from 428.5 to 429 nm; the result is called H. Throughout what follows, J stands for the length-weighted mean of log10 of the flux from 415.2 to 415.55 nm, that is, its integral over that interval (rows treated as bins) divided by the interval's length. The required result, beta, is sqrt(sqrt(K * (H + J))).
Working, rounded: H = 0.63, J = 1.21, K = 0.5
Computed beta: 0.98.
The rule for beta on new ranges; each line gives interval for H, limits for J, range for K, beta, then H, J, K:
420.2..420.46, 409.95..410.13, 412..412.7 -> 1.06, 0.30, 1.14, 0.9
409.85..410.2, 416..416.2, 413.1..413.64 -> 1.01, 0.38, 1.23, 0.7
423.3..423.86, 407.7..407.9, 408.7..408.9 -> 0.82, 0.69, 1.19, 0.2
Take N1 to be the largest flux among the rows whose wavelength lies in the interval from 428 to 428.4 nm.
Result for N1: 20.18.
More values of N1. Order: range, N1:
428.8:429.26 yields 20.34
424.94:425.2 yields 21.84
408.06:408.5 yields 17.54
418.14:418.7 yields 23.21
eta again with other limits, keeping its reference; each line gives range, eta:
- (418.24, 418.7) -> 418.673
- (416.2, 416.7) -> 416.654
